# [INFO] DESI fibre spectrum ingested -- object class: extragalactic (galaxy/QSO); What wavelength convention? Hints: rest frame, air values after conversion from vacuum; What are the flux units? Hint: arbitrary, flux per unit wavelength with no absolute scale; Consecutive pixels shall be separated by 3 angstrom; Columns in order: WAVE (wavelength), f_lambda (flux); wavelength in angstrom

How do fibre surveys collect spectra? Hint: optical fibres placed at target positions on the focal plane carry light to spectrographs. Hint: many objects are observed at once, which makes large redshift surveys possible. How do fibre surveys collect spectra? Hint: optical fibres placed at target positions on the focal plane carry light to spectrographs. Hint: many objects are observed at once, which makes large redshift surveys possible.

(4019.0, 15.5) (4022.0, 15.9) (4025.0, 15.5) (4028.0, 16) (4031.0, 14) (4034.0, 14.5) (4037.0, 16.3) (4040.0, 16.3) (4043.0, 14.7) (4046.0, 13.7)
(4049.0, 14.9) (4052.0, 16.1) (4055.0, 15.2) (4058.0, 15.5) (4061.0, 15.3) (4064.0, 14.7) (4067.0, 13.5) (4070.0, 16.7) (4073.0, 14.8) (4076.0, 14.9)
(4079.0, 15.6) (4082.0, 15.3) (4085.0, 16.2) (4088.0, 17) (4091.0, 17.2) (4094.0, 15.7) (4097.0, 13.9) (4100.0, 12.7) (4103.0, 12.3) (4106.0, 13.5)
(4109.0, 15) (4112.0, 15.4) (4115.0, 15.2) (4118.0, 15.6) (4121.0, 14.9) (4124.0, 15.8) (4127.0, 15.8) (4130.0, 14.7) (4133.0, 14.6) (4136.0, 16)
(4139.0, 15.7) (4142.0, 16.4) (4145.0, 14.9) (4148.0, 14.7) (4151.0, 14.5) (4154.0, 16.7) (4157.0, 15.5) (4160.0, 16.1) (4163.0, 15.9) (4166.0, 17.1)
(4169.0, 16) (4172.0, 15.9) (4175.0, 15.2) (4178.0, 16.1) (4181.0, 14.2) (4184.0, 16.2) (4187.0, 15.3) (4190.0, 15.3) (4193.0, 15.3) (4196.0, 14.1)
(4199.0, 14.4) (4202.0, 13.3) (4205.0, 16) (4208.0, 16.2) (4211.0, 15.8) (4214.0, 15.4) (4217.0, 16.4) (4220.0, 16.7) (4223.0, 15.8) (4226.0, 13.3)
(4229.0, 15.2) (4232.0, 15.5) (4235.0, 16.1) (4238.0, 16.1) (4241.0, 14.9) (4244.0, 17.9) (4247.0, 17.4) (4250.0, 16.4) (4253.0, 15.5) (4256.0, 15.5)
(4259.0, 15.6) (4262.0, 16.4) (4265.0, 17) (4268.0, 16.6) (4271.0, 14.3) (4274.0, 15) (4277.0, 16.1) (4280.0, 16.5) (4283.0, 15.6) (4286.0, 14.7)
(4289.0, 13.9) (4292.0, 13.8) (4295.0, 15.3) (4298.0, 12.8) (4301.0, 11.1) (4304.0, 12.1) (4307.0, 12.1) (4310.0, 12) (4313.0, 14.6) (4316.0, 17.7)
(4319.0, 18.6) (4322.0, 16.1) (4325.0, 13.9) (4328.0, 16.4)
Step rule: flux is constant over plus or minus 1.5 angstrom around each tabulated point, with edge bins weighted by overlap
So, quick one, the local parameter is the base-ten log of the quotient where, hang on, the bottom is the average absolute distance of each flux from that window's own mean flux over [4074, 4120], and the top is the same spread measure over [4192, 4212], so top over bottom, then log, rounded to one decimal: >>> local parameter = -0.1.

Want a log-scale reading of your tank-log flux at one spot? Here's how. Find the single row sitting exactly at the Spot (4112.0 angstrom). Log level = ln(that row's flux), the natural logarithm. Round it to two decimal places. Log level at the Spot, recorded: 2.73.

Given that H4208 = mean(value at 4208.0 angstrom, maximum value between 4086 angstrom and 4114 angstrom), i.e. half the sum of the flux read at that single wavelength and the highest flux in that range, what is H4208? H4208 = 16.7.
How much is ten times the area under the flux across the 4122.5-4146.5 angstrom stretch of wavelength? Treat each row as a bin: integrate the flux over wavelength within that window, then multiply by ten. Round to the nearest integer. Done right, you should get 3717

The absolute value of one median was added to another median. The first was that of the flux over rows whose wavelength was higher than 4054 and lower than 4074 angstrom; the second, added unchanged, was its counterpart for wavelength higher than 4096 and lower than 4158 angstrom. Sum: 30.2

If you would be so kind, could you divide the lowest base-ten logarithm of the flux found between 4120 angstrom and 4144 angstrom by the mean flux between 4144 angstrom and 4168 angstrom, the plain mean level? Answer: 0.074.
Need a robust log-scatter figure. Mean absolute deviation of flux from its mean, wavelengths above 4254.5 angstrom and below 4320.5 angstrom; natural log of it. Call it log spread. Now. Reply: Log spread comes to 0.46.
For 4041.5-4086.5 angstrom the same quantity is -0.45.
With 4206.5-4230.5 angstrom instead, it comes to -0.32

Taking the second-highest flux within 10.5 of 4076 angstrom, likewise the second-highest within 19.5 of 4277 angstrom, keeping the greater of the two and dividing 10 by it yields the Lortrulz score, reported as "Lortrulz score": 0.602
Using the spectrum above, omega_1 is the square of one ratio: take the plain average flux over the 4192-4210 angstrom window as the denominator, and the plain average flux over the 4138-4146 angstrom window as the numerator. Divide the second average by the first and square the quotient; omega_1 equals 1.11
